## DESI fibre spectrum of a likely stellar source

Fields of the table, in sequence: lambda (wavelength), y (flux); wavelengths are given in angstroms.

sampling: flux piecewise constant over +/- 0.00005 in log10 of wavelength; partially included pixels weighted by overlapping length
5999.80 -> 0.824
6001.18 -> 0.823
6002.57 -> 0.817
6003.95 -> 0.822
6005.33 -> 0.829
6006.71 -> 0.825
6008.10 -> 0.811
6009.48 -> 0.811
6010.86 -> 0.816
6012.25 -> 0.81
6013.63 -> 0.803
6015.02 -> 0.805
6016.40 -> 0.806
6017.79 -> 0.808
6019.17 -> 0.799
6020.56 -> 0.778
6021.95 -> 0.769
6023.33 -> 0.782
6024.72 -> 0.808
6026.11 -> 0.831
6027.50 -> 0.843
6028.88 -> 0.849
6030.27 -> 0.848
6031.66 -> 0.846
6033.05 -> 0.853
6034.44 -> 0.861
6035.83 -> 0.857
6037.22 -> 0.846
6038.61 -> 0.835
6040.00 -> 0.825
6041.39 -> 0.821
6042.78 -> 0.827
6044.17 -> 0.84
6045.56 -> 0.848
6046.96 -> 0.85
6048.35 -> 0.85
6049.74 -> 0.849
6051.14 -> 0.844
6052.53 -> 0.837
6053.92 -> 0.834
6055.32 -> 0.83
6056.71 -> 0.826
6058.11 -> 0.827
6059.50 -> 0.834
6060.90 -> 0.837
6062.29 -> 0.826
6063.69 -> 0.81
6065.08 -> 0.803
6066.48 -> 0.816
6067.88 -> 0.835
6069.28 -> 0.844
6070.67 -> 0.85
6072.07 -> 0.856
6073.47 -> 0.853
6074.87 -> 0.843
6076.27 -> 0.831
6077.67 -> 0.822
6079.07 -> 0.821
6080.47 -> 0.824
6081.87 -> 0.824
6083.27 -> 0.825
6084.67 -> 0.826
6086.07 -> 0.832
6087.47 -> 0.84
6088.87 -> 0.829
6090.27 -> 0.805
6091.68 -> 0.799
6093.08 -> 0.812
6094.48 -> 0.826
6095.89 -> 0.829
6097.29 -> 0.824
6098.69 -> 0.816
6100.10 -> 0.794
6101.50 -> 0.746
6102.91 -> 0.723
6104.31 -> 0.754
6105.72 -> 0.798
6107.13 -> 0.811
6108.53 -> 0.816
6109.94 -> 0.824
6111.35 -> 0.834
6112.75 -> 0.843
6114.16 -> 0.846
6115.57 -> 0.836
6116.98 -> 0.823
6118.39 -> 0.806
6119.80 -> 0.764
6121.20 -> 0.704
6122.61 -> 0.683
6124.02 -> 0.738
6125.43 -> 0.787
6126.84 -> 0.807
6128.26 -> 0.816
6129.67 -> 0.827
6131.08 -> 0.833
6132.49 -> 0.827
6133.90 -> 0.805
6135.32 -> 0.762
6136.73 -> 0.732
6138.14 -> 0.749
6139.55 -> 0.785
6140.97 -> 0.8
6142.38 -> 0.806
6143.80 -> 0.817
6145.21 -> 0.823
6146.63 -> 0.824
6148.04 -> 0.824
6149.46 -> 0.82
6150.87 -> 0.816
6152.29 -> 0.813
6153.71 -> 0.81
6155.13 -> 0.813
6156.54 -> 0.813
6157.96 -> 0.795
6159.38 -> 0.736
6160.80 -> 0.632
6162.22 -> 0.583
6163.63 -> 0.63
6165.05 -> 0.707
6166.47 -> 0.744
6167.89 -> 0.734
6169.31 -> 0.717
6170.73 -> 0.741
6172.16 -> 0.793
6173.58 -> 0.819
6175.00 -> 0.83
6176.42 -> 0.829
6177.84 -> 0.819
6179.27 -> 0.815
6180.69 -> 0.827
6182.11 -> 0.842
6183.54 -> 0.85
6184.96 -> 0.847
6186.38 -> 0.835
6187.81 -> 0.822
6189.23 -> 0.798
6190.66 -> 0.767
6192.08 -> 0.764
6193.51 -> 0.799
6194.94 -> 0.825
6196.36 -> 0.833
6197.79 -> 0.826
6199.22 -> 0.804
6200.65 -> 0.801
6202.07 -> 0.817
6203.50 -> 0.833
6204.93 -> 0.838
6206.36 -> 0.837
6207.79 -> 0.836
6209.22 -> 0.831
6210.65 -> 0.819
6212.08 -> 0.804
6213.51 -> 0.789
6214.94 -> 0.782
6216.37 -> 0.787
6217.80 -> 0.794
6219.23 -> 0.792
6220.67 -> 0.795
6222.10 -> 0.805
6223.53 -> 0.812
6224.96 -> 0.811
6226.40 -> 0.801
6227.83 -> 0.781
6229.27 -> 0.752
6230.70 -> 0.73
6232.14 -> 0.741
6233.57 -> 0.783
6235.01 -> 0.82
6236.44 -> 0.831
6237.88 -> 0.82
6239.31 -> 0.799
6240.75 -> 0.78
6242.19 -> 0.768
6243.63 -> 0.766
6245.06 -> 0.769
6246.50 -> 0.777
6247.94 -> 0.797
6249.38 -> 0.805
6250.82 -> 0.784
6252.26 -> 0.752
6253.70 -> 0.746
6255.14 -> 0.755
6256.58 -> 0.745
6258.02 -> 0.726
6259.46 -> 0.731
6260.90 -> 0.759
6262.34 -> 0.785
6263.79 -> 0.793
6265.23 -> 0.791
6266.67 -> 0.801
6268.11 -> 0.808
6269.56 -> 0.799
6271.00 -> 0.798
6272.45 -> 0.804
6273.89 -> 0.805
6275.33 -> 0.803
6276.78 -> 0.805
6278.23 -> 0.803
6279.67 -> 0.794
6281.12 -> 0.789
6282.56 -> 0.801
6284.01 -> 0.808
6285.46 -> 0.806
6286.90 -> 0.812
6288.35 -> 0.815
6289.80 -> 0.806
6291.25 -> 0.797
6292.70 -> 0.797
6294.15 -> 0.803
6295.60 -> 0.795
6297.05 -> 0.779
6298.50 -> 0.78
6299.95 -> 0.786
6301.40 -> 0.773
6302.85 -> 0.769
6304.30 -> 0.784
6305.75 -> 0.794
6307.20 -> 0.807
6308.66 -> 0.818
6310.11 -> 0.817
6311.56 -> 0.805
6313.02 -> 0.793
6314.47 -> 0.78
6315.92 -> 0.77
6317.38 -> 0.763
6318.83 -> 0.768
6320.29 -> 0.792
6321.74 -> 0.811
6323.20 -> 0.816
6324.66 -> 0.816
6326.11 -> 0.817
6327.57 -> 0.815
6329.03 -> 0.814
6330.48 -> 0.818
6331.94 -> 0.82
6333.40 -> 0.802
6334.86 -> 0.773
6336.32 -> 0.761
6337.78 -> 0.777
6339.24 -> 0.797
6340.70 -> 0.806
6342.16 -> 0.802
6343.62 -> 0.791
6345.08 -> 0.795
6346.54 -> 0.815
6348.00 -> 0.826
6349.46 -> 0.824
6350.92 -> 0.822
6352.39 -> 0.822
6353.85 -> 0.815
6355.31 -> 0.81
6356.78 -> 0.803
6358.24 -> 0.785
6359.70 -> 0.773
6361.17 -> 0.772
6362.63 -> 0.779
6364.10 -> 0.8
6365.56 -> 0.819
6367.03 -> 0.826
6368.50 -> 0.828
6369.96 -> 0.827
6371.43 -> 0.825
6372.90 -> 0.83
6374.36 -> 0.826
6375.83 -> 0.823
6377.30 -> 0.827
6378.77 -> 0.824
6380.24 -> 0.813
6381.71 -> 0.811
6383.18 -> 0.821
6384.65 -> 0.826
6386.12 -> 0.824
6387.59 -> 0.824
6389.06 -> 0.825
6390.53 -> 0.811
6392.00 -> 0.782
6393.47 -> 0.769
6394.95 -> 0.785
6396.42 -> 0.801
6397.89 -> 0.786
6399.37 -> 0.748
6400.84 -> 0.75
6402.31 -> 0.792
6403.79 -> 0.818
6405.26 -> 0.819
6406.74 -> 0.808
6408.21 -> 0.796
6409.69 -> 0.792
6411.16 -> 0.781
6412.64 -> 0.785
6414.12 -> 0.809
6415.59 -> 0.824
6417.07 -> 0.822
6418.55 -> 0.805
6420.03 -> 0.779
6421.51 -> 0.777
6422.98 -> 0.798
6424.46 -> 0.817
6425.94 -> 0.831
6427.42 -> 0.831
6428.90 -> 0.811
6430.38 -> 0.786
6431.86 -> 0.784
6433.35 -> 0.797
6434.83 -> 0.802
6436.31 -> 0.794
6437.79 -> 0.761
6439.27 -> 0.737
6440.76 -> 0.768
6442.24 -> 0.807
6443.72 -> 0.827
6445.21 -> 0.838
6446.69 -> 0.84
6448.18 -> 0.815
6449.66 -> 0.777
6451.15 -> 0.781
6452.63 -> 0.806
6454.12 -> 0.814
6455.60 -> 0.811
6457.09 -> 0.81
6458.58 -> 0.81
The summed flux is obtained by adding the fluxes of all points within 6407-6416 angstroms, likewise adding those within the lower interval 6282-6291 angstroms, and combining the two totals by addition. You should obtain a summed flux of 10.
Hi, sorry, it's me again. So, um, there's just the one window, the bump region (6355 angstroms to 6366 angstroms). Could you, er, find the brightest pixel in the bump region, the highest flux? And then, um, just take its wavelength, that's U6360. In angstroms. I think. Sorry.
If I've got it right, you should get 6365.56 angstroms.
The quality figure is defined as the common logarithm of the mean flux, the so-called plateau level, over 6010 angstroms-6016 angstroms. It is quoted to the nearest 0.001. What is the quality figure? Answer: -0.092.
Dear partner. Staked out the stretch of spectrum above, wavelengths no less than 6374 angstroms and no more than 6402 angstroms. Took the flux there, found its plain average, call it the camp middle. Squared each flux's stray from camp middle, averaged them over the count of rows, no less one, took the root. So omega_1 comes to 0.03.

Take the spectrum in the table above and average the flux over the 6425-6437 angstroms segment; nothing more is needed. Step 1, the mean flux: 0.804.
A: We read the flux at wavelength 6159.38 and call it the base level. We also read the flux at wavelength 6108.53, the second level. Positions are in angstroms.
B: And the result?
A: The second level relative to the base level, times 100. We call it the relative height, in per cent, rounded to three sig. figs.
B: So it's 111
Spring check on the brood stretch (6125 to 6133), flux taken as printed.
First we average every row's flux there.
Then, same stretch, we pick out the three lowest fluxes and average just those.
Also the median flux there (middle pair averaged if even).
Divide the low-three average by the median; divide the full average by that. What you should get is 0.835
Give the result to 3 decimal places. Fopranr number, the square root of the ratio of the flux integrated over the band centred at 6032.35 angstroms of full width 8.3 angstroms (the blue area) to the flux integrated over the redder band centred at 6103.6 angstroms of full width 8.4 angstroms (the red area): 1.045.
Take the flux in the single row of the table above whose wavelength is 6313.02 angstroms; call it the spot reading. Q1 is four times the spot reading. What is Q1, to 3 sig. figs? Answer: 3.17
